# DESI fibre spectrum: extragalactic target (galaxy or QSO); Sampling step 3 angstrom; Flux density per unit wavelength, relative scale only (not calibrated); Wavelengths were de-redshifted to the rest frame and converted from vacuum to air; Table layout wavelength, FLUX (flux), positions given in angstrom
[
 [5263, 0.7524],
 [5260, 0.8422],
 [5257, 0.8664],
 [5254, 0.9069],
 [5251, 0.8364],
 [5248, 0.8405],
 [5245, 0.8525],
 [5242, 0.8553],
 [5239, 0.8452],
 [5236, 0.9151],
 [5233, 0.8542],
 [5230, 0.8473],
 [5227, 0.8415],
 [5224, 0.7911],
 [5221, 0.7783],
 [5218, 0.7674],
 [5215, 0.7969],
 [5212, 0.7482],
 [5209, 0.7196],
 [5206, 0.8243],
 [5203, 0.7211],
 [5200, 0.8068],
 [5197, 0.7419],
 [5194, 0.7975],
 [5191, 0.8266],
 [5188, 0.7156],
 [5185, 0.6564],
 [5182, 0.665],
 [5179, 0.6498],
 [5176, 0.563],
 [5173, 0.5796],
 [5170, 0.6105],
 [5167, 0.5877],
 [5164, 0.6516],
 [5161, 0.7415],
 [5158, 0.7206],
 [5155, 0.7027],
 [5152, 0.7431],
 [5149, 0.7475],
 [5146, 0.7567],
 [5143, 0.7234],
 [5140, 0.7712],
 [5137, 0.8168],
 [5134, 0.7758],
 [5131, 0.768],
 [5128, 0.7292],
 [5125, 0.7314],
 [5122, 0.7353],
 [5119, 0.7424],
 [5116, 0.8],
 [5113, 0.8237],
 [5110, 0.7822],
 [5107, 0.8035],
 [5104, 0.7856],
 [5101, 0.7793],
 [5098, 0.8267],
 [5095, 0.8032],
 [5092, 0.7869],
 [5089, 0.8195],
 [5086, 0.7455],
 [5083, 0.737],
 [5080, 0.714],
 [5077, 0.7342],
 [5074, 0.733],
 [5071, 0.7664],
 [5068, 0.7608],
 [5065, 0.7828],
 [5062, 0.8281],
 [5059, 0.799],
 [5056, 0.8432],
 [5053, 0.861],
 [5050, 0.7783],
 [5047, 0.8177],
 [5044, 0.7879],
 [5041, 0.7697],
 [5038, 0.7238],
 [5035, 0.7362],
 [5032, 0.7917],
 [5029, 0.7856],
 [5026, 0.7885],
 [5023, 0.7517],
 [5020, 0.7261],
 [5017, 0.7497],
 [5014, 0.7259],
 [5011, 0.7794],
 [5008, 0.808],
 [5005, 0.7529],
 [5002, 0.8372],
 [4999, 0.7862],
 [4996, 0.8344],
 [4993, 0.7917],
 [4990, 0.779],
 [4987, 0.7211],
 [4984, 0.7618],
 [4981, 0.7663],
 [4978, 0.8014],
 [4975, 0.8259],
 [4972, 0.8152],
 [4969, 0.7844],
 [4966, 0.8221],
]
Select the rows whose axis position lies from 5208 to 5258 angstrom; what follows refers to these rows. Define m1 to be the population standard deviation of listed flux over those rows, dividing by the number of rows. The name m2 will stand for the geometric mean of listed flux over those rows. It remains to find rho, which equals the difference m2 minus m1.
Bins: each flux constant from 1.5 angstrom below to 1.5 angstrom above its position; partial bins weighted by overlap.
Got 0.774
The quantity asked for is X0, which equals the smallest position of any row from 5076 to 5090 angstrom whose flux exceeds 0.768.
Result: 5089 angstrom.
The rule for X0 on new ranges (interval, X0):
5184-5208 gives 5191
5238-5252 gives 5239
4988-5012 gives 4990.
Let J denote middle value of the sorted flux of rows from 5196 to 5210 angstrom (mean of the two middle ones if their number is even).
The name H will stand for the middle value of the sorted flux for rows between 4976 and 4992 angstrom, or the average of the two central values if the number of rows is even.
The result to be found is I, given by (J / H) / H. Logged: 1.26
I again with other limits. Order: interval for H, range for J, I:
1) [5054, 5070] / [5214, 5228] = 1.24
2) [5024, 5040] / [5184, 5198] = 1.20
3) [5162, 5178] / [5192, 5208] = 2.31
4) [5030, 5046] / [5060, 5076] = 1.29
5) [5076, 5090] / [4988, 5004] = 1.46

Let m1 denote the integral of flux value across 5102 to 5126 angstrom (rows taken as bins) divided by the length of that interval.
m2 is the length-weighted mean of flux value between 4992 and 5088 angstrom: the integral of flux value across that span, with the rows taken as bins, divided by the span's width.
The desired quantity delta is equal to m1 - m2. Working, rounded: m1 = 0.777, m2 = 0.78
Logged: 0.001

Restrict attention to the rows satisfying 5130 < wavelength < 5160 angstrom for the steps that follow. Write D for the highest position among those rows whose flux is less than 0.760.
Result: 5158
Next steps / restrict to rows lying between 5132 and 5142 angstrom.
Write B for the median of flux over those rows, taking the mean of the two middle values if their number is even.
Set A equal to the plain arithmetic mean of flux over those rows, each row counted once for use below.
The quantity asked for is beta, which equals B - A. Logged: -0.012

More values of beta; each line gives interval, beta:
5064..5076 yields 0.003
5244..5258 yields -0.008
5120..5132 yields -0.008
